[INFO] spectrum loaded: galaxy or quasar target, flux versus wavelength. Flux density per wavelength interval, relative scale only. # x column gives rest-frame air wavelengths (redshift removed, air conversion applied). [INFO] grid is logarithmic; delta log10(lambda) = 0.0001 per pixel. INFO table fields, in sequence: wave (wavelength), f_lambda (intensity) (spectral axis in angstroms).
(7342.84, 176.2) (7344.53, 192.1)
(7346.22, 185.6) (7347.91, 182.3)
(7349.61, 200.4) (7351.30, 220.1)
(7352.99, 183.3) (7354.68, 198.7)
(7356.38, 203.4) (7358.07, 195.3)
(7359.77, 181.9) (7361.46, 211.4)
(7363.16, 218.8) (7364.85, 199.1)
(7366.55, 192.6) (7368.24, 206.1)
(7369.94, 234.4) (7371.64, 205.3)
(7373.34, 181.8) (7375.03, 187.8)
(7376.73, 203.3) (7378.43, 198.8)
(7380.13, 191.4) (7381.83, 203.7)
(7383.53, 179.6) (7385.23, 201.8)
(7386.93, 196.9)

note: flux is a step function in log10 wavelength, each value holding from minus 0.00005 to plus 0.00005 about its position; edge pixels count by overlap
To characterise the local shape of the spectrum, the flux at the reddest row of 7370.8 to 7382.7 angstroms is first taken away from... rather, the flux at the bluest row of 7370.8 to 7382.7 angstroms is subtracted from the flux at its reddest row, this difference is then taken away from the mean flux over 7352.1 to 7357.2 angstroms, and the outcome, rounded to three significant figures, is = 197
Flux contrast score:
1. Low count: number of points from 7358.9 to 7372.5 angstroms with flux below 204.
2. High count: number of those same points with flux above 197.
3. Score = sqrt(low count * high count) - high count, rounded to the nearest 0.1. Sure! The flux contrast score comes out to -1.8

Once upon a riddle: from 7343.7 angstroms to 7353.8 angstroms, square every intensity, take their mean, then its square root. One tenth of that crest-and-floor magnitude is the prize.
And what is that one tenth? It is 19.4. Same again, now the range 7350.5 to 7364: 20.2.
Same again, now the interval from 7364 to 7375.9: 20.2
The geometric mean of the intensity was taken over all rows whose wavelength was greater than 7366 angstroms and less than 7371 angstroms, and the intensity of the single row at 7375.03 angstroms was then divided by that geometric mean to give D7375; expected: 0.89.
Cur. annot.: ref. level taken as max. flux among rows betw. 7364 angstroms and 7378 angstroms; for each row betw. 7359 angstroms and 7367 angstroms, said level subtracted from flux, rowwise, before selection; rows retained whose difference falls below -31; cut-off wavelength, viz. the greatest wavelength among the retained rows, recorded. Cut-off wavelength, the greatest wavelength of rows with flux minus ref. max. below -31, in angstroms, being 7366.55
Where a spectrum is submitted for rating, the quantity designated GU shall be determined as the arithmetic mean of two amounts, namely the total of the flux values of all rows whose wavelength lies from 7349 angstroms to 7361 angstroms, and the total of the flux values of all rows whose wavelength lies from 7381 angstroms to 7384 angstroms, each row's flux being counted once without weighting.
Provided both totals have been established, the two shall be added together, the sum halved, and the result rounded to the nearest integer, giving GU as 883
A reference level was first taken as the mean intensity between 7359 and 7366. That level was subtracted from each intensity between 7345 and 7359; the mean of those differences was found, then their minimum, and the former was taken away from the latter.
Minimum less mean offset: -14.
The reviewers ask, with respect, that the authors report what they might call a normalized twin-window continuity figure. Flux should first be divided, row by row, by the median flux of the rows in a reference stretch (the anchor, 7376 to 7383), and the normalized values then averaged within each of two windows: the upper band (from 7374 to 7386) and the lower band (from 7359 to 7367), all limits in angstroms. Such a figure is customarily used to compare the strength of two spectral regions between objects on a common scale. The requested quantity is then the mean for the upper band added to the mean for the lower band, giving 1.97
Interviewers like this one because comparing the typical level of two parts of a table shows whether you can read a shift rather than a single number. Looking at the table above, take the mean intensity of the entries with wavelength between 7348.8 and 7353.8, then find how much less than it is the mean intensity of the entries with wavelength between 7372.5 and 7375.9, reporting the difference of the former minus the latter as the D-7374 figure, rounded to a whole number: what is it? 16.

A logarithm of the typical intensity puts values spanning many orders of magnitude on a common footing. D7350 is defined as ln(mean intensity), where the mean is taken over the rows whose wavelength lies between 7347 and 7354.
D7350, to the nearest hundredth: 5.28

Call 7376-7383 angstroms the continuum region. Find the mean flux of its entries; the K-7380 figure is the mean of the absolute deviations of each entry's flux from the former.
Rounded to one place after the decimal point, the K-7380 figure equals 4.2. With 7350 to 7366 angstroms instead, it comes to 10.7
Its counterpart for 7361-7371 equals 11.1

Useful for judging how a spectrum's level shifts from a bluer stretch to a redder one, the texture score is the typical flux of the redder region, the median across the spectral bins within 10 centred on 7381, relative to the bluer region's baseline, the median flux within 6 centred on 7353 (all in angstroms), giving 1.01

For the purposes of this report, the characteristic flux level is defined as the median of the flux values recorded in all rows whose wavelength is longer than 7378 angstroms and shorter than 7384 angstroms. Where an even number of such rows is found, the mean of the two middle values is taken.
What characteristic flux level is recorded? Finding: 195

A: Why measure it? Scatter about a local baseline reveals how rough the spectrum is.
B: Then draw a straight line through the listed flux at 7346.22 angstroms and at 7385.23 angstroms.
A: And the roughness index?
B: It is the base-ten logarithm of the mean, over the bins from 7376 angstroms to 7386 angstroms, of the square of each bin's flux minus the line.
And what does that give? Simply 1.98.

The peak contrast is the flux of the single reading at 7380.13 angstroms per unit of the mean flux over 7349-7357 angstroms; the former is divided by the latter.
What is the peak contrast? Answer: 0.951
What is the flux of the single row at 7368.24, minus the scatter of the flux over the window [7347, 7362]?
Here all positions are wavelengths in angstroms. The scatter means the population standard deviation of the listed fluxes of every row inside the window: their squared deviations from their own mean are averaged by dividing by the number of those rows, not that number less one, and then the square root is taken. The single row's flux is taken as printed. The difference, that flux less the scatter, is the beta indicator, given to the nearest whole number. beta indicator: 193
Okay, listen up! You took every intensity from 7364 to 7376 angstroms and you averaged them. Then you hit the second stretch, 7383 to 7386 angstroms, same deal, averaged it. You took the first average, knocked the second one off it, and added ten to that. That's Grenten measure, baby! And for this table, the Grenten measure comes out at 20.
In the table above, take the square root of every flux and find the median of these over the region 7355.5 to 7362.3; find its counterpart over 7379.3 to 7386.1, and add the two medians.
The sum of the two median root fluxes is 28.1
